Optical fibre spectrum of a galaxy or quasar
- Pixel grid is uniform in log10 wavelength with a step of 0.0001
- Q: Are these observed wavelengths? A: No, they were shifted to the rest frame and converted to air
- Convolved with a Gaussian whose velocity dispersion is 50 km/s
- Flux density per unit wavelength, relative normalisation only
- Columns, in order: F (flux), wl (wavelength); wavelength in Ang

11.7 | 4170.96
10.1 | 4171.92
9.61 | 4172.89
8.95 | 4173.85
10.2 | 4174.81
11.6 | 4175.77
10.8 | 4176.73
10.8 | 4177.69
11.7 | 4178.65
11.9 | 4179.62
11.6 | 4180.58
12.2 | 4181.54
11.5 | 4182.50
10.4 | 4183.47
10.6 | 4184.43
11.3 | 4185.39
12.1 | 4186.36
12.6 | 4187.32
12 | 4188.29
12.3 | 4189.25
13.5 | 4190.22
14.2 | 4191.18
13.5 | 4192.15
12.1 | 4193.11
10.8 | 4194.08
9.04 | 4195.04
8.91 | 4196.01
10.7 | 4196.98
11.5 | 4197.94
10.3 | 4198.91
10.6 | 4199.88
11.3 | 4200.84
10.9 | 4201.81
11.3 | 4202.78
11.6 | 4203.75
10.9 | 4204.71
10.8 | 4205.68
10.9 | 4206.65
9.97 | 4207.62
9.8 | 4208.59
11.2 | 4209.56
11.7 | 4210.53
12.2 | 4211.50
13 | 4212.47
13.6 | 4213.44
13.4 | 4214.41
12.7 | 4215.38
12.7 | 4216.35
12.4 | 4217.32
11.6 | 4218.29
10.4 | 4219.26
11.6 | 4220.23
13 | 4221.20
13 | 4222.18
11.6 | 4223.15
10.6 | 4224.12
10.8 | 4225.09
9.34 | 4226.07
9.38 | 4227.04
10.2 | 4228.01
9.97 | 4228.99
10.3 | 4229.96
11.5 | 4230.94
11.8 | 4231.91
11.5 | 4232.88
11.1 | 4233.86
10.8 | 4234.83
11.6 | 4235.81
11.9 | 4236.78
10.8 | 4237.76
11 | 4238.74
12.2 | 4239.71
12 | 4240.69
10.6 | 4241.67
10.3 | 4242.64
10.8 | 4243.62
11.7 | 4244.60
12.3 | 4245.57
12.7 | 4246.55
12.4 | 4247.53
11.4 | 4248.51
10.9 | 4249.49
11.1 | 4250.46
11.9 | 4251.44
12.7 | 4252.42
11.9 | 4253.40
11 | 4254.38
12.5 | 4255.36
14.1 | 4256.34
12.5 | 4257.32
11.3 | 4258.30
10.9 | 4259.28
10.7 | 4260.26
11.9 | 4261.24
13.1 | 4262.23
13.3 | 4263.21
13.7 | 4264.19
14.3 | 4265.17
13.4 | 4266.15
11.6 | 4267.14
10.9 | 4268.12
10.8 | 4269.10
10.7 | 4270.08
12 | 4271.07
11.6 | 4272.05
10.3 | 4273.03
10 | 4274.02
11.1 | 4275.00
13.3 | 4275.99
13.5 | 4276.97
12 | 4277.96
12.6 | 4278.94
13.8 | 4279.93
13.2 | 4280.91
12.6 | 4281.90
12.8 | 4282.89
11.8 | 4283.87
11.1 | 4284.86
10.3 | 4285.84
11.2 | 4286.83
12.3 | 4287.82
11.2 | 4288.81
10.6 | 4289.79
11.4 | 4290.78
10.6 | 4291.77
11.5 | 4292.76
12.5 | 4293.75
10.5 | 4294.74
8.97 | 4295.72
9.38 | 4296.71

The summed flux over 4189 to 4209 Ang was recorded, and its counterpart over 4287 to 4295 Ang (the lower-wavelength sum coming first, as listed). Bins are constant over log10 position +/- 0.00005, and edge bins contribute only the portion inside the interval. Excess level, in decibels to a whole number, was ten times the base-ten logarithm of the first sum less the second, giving 22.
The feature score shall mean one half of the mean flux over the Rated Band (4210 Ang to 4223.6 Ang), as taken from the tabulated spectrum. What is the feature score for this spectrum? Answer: 6.17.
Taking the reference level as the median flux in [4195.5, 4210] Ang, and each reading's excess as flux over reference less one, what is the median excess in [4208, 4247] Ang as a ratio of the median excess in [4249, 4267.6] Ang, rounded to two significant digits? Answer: 0.70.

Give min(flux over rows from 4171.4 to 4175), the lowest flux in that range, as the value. 8.95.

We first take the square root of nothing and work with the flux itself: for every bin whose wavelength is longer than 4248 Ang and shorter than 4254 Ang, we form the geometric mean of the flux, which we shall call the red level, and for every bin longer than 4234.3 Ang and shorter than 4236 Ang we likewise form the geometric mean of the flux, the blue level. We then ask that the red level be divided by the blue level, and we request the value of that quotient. 1.04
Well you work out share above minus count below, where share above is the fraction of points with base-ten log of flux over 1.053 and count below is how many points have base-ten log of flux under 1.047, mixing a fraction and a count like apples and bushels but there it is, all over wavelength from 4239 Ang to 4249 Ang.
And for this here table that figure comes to -2.3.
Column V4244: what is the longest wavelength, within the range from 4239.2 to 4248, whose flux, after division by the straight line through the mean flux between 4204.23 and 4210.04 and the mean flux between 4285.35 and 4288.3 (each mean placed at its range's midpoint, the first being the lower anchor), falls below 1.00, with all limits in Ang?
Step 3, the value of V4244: 4243.62 Ang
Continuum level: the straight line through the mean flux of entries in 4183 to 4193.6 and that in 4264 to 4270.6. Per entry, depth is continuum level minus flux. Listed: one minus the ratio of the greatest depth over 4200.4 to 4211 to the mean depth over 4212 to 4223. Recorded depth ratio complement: 10.1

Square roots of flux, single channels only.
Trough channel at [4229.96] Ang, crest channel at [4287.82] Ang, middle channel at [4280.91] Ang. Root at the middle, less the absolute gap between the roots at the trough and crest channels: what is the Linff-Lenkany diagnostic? 3.34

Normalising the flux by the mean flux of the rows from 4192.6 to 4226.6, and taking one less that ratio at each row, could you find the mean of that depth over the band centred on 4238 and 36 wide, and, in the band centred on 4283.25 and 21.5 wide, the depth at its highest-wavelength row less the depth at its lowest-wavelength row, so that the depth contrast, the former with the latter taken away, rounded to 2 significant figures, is 0.19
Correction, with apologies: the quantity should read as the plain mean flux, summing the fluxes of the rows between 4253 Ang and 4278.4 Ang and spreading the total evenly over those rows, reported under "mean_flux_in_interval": 12.0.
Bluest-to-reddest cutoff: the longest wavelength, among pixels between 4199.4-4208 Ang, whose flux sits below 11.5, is 4207.62 Ang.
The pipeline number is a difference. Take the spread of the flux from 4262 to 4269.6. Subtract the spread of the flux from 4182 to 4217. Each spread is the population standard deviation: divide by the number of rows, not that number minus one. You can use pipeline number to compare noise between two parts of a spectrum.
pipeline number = 0.0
